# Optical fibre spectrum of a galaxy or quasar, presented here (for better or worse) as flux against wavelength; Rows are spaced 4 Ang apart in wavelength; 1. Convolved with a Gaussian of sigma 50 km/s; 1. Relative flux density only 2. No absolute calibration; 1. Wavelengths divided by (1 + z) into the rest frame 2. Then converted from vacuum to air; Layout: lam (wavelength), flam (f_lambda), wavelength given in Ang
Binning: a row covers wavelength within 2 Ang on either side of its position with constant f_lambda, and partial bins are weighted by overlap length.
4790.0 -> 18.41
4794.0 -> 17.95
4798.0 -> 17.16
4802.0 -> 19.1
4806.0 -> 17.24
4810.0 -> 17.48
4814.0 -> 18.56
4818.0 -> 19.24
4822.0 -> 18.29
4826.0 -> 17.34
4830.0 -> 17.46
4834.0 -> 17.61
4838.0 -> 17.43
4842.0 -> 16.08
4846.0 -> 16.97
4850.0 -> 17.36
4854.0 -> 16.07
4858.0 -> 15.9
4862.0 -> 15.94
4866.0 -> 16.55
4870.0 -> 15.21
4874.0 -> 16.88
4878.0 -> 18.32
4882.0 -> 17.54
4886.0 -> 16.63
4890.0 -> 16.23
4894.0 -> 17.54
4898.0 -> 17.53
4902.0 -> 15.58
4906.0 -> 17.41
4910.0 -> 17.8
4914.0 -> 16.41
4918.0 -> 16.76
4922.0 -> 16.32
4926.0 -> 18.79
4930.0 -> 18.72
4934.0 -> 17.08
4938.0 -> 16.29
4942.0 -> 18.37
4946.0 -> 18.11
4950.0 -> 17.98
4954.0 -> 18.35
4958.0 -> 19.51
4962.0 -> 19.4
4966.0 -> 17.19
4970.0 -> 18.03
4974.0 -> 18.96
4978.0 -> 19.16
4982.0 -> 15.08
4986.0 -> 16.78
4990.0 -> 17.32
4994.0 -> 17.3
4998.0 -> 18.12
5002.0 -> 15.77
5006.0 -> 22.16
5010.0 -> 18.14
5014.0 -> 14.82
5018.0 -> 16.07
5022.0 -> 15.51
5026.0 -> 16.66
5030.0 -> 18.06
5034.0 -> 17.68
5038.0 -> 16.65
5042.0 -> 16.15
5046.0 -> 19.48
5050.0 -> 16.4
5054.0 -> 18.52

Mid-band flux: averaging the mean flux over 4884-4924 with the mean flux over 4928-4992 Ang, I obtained 17.4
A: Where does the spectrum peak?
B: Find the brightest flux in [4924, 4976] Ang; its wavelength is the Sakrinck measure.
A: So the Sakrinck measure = 4958.0 Ang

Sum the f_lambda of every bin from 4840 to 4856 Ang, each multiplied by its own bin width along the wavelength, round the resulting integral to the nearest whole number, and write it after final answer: 266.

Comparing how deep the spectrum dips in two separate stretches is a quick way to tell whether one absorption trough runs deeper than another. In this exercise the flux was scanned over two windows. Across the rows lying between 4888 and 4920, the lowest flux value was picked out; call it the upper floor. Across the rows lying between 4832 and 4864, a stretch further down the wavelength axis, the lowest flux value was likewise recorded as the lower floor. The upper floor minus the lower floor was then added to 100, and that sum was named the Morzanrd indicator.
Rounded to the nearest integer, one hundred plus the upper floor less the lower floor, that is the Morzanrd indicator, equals 100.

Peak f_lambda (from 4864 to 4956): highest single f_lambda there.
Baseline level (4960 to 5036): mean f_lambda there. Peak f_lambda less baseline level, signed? 1.3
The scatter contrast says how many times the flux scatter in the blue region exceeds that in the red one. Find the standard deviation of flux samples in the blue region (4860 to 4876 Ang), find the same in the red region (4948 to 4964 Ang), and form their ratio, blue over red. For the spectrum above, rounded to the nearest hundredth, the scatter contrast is 0.97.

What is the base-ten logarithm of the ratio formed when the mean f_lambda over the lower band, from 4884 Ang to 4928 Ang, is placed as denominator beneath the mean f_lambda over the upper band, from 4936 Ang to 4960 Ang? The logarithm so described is 0.027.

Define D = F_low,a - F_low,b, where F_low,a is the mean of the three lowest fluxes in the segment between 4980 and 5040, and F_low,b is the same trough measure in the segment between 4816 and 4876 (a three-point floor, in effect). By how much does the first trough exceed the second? -0.5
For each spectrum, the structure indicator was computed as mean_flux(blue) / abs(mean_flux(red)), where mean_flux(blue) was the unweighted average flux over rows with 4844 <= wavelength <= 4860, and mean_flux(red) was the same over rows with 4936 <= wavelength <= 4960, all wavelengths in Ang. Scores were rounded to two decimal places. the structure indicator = 0.92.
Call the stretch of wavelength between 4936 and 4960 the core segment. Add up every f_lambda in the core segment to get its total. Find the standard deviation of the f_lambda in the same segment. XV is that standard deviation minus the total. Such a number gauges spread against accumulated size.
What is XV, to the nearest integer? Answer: -108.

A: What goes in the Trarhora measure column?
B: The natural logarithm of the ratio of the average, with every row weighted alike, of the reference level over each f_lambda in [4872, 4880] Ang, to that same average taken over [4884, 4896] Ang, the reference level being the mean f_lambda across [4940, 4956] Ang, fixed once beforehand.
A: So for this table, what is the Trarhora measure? -0.05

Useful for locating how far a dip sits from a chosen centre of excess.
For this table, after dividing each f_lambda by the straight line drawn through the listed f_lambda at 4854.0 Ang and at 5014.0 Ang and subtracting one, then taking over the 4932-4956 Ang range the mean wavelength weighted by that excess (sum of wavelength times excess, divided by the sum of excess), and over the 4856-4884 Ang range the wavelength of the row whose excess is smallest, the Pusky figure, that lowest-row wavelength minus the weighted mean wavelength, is -75.8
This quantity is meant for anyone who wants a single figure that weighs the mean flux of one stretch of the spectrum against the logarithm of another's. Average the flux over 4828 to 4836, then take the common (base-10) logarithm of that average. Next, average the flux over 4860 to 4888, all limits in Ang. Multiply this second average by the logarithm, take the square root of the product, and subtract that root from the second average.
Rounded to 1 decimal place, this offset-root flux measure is 12.2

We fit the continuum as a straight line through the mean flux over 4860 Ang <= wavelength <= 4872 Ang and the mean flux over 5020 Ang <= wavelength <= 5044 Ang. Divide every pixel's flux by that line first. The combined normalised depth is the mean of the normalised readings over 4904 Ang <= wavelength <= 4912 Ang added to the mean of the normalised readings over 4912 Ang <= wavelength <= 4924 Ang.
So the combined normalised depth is 2.11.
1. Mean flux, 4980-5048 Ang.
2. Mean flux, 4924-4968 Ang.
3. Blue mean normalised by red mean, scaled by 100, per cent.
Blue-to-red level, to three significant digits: 106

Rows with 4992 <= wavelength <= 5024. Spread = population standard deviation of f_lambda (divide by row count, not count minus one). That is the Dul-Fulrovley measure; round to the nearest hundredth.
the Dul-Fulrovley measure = 2.18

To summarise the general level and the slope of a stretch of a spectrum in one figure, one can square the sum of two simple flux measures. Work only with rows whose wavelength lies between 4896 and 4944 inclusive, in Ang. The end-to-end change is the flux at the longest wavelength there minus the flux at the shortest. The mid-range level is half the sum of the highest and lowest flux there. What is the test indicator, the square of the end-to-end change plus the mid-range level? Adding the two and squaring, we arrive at 325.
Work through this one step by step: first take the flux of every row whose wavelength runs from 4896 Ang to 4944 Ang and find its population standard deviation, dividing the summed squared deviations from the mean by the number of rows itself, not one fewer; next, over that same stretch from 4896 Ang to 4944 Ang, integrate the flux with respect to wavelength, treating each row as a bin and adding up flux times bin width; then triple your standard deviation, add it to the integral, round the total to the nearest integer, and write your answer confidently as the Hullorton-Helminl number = 831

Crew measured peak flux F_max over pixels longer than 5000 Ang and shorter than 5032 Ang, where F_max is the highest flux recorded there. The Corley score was 22.16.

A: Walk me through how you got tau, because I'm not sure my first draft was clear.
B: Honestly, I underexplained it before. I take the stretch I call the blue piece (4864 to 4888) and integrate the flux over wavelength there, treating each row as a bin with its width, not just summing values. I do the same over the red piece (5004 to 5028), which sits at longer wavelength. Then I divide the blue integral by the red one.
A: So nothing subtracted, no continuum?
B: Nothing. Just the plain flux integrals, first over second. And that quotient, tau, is 0.98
